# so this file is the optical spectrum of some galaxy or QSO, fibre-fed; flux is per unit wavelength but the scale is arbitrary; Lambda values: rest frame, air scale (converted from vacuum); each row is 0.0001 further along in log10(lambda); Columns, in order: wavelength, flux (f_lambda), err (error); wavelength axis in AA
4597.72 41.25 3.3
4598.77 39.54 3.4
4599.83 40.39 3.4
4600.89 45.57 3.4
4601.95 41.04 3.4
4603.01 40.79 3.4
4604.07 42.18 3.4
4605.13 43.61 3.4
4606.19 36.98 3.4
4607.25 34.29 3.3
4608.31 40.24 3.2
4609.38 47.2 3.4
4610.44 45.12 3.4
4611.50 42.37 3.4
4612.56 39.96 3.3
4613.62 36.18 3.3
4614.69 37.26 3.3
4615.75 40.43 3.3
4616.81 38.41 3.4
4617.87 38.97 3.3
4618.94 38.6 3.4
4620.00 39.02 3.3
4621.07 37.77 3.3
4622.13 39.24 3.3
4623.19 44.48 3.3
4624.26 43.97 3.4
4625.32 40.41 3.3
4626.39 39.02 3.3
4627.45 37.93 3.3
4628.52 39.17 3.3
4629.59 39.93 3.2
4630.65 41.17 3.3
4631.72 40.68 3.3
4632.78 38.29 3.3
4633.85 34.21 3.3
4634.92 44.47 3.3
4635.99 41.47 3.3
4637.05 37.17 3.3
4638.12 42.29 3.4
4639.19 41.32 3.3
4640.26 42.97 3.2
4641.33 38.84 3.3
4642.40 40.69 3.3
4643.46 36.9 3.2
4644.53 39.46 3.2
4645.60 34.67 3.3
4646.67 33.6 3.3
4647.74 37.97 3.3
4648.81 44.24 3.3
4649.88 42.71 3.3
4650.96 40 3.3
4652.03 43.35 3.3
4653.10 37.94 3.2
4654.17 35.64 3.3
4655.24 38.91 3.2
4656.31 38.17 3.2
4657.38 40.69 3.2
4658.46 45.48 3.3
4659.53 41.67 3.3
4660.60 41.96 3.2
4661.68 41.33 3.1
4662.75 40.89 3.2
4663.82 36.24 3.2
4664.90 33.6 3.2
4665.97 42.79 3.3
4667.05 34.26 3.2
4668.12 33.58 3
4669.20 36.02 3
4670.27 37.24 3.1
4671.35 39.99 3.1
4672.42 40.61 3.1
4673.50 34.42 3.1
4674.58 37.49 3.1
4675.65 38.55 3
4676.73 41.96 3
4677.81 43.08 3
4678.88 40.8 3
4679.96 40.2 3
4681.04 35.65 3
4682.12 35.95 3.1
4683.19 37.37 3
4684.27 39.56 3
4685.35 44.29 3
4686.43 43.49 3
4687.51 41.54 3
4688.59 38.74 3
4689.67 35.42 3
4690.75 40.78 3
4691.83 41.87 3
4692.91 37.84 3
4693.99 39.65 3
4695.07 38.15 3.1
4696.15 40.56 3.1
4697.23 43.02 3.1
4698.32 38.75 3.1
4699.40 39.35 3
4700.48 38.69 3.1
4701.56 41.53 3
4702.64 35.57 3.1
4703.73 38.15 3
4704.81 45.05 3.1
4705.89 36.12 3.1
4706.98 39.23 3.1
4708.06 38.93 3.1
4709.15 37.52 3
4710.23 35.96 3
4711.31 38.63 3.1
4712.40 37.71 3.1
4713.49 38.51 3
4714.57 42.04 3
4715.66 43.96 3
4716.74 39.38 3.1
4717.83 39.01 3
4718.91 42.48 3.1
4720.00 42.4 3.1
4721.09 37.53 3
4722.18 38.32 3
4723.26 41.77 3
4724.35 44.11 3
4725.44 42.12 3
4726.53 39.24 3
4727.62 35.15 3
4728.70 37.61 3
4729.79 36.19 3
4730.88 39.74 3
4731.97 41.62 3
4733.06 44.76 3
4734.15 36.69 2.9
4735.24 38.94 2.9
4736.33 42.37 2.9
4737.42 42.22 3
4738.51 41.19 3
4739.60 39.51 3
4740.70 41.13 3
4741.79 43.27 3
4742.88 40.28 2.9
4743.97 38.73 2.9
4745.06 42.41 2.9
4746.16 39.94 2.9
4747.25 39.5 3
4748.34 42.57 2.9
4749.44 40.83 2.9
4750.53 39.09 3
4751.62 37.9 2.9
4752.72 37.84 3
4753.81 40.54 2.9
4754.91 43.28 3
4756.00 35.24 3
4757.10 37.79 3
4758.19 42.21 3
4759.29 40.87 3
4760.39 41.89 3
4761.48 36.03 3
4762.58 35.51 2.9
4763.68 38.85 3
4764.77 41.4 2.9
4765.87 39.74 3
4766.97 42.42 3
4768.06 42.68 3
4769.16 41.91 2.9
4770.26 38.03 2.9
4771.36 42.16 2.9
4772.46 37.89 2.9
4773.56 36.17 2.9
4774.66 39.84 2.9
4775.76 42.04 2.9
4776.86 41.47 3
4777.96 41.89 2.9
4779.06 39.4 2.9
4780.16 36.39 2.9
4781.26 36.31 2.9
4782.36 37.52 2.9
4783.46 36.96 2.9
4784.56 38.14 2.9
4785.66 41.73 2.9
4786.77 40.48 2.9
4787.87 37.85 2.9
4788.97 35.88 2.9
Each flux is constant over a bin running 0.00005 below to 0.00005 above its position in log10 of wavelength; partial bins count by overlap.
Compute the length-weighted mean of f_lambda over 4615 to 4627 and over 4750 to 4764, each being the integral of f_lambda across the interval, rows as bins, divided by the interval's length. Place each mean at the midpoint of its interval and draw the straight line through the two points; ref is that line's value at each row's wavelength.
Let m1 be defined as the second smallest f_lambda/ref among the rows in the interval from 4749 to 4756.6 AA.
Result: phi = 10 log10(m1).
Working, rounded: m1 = 0.97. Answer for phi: -0.13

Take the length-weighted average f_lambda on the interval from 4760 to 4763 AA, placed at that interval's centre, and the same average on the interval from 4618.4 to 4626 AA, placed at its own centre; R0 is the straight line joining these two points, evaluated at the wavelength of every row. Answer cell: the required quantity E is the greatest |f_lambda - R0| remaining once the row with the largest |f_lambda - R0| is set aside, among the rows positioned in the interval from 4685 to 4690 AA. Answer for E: 4.3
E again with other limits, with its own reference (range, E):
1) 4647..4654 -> 3.5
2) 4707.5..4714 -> 1.2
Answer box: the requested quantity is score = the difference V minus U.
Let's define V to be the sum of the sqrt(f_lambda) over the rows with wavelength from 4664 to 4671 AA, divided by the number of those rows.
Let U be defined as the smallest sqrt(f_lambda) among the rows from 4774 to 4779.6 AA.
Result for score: -0.3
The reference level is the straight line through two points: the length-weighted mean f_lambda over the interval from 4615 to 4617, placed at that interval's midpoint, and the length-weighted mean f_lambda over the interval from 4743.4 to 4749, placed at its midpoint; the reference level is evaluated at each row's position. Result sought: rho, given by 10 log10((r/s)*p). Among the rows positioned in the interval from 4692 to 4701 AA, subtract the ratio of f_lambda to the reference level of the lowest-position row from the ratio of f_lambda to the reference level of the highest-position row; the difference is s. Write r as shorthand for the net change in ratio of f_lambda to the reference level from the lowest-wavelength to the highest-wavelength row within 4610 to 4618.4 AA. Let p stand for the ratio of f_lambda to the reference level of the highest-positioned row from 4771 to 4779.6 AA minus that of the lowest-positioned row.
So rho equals -3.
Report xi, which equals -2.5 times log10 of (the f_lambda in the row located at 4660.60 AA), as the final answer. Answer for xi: -4.06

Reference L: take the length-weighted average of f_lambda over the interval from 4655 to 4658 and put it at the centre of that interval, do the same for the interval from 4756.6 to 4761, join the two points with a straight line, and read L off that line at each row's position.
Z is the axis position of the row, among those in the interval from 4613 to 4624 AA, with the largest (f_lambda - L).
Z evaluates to 4623.19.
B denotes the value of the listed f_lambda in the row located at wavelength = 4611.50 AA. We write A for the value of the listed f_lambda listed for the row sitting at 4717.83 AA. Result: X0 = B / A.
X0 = 1.09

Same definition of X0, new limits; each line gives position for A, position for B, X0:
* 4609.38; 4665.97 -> 0.91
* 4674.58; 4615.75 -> 1.08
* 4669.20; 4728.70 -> 1.04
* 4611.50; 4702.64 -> 0.84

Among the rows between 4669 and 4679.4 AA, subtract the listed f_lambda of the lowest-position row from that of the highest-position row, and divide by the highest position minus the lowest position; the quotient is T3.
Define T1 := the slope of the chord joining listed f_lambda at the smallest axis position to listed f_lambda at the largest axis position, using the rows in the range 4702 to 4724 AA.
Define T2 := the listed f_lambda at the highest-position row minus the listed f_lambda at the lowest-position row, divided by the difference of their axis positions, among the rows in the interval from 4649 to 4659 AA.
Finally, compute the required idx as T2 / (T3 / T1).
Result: 0.20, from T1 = 0.30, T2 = 0.32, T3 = 0.5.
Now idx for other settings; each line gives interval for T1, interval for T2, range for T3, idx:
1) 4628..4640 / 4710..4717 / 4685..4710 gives -0.37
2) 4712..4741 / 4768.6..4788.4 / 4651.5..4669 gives 0.04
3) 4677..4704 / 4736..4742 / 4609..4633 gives 0.08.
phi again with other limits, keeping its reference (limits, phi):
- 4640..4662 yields -0.60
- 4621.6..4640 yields -0.30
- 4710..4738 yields -0.39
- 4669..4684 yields -0.45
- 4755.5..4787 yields -0.40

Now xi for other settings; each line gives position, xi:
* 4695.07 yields -3.95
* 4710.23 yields -3.89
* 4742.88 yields -4.01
